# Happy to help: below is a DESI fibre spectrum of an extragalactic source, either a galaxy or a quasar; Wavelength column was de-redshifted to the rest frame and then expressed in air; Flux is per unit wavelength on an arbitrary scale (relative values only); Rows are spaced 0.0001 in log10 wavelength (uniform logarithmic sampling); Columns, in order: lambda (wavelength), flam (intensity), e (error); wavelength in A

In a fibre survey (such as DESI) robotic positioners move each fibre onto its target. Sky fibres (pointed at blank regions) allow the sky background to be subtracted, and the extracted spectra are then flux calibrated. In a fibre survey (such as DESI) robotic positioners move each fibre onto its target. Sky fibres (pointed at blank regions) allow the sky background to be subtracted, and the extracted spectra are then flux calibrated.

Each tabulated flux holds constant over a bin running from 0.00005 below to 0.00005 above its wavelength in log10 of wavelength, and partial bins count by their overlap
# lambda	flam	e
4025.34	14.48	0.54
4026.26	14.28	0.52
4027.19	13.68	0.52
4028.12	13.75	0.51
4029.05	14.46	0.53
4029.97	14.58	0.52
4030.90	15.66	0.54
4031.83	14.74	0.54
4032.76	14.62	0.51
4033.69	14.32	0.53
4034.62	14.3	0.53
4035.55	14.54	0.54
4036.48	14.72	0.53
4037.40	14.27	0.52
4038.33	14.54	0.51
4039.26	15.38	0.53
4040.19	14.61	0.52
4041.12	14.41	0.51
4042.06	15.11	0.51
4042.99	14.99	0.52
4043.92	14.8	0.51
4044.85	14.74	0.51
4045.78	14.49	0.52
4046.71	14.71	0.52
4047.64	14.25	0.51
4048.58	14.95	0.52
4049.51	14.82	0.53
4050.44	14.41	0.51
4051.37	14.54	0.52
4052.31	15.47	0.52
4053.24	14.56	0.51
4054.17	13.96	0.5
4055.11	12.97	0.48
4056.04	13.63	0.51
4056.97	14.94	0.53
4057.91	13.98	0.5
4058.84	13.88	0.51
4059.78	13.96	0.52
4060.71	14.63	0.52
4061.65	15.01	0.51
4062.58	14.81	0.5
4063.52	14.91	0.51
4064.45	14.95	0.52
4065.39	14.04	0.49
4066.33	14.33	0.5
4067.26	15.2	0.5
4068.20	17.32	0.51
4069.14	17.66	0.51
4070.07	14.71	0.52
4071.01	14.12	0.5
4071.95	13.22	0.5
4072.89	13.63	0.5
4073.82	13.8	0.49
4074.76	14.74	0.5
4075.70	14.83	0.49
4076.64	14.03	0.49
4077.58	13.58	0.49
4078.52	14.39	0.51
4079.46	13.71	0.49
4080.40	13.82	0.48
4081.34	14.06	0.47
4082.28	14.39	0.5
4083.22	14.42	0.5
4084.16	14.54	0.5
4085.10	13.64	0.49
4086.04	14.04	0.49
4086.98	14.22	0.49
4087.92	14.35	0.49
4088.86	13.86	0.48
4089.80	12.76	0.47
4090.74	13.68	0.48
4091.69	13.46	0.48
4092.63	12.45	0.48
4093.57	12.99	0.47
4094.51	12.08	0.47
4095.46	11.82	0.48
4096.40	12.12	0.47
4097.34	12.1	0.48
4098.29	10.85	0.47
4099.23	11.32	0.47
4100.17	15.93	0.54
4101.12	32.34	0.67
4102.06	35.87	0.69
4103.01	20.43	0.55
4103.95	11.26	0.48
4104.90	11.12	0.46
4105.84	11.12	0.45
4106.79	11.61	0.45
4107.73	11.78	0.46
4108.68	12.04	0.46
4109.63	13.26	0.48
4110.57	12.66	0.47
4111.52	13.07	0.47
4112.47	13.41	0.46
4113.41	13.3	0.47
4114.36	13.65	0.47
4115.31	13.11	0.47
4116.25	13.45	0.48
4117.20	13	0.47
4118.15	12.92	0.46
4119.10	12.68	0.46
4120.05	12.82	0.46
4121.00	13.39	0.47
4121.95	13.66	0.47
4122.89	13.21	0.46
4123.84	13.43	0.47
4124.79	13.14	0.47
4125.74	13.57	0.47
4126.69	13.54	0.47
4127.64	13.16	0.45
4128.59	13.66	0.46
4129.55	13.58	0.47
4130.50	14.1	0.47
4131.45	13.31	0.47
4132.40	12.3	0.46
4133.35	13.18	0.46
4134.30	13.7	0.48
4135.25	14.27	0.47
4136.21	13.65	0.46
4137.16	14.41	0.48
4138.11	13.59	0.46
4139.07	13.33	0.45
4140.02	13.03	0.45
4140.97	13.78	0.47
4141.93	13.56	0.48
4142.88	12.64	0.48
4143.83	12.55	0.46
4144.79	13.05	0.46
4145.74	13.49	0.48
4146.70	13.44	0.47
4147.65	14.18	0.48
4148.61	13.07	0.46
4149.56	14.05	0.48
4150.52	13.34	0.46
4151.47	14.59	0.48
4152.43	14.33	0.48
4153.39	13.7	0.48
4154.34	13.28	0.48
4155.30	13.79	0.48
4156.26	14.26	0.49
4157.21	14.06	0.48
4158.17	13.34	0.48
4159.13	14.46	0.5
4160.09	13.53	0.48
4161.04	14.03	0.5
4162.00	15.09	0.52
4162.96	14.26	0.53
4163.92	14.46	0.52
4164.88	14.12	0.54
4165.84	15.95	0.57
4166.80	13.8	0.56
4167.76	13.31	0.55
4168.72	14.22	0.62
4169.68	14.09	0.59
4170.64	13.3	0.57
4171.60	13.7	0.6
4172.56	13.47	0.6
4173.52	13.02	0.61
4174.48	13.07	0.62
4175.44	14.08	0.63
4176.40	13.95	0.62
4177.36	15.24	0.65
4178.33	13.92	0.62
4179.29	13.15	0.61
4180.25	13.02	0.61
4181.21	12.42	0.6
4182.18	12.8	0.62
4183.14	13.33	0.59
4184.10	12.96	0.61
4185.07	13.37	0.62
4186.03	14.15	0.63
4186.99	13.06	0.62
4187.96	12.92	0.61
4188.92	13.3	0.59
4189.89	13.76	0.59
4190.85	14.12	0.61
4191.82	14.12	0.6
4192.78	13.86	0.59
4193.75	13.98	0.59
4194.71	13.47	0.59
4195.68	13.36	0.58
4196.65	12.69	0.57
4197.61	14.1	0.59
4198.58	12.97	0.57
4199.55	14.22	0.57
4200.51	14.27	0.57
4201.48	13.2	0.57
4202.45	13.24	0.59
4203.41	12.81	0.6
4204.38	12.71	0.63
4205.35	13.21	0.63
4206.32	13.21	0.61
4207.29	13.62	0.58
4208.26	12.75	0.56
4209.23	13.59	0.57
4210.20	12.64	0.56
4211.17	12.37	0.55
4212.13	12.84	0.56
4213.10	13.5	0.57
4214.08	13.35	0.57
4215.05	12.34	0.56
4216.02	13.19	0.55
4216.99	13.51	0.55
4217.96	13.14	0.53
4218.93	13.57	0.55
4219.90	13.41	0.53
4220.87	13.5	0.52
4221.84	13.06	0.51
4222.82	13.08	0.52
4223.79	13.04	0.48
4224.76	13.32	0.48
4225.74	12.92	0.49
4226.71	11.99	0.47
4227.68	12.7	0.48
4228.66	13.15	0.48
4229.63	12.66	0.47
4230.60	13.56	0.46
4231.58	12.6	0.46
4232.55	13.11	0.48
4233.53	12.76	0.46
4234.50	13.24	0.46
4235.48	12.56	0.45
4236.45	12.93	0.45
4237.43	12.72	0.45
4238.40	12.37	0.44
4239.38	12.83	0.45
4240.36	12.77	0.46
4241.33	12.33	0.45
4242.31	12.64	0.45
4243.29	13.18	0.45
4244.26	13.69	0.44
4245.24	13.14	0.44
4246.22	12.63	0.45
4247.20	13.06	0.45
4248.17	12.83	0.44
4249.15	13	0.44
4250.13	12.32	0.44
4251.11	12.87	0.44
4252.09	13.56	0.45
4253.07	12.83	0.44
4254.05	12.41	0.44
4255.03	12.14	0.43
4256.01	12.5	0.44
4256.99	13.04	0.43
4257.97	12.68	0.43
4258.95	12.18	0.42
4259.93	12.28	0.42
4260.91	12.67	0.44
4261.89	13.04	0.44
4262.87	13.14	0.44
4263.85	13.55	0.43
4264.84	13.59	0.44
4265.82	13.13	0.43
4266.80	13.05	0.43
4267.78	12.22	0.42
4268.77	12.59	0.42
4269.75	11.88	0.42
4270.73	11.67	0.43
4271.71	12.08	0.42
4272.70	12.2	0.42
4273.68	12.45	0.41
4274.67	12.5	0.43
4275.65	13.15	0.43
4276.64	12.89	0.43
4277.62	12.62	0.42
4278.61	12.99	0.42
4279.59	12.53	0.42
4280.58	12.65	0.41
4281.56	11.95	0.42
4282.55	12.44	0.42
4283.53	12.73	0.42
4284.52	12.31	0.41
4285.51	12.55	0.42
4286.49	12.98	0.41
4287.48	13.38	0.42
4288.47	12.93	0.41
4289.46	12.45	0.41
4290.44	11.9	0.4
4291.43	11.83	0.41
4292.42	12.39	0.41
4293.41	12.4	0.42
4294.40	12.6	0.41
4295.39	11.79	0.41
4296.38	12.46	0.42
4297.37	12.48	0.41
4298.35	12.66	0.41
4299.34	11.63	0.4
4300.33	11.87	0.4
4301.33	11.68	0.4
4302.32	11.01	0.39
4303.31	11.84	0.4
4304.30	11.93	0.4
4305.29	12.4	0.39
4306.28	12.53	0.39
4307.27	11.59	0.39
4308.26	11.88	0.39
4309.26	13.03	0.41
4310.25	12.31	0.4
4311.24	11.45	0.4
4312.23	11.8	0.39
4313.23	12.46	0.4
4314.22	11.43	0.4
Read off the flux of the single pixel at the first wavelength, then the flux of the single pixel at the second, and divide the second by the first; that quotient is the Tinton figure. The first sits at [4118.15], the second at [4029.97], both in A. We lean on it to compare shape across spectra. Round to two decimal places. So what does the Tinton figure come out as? 1.13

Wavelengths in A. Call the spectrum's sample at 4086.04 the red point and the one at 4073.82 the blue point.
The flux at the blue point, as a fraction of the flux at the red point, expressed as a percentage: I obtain 98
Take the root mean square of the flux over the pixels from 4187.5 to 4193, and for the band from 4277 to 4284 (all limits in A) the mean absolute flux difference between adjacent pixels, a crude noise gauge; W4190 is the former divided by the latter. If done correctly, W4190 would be 34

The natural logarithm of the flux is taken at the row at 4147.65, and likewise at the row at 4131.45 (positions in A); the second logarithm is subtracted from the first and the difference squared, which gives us 0.0040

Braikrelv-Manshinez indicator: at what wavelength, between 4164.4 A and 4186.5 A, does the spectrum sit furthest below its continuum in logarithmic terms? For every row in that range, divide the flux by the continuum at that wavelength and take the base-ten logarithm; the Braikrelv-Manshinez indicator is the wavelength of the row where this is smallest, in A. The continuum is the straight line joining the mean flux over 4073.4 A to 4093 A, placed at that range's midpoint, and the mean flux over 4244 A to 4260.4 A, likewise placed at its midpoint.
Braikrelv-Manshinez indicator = 4181.21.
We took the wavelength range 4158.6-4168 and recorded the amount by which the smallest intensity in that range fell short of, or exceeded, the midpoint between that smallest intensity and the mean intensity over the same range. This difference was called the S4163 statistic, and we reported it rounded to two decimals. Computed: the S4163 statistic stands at -0.50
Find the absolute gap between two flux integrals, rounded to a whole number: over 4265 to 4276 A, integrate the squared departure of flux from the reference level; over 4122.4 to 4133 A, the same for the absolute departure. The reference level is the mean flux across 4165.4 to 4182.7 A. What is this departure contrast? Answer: 15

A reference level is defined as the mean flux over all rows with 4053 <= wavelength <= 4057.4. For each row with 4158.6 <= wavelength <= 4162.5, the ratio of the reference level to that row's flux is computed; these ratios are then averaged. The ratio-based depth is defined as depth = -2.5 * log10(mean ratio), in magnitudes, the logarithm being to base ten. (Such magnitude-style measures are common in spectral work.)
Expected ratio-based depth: 0.02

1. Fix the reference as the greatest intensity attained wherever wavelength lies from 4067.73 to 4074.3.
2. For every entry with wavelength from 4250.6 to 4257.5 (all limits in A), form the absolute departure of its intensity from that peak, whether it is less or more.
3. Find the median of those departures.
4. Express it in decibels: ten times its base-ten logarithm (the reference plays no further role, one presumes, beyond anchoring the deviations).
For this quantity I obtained 6.84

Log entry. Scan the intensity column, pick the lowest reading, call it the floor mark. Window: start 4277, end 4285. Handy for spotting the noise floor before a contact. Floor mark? 11.95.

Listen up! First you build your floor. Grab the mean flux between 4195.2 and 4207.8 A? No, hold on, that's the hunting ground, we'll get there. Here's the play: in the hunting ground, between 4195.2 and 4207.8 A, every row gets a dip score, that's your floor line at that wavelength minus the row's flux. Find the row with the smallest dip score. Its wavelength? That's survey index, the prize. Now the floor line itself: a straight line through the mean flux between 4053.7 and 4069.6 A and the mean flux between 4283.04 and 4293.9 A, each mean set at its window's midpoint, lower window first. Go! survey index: 4200.51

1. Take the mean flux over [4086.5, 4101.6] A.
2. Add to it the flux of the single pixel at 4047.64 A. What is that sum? 28.4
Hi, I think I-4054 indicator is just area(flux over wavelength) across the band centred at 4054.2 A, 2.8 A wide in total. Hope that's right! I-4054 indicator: 38.7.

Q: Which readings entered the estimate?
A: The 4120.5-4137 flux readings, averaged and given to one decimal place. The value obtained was 13.5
